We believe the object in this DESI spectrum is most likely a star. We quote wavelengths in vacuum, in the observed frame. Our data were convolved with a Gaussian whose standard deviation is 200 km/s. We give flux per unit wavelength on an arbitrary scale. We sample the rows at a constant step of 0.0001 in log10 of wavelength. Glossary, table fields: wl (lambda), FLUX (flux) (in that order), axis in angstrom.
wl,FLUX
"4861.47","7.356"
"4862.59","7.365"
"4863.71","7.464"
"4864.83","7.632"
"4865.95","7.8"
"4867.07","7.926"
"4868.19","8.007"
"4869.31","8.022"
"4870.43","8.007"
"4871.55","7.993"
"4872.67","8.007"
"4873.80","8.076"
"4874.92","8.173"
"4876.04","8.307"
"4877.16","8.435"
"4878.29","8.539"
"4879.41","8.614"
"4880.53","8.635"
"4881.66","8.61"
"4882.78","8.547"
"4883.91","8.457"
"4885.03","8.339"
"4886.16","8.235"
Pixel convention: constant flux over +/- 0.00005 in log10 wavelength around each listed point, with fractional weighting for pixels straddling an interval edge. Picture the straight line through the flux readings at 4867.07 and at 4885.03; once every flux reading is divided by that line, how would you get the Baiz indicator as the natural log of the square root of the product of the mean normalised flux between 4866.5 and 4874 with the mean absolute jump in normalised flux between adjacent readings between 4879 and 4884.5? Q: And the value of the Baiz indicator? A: -2.41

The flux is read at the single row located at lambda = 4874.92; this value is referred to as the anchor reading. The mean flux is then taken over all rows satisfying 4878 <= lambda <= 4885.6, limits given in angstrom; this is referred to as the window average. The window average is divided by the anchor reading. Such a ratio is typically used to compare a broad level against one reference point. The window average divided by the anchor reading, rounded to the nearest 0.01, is 1.04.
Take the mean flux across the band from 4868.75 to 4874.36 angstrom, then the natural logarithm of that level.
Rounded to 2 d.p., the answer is 2.08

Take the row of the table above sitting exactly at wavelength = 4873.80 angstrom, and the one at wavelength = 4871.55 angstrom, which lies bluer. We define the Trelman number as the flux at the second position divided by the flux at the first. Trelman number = 0.99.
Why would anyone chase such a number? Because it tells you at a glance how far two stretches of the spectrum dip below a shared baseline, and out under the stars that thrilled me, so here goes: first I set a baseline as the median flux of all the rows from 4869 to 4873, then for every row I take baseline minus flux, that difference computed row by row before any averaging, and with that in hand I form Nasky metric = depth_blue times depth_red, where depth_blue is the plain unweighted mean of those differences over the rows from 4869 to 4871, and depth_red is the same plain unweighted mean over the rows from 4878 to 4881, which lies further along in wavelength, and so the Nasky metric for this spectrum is 0.004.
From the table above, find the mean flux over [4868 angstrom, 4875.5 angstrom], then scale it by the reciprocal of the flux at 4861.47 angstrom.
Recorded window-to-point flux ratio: 1.09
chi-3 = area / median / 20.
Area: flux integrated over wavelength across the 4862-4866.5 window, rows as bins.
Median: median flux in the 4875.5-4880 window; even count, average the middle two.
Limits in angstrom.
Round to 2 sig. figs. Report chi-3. 0.20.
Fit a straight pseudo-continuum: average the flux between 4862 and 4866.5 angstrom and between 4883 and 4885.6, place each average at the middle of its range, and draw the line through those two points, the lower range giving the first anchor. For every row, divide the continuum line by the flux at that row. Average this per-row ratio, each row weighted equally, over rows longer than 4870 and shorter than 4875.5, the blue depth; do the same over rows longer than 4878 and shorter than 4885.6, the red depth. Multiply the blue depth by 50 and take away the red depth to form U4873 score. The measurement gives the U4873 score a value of 48.2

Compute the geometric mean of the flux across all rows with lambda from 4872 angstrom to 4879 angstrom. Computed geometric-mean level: 8.25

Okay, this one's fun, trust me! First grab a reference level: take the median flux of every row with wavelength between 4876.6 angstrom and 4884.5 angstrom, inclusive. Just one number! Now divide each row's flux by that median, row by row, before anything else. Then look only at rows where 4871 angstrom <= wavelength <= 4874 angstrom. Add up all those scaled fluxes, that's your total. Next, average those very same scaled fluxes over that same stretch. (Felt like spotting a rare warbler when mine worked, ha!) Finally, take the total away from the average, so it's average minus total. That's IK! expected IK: -1.88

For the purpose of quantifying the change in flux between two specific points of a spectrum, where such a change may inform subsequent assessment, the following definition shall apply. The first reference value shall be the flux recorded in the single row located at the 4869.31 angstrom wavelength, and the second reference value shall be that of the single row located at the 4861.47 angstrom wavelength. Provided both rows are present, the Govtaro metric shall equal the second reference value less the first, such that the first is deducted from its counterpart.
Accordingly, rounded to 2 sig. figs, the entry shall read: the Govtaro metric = -0.67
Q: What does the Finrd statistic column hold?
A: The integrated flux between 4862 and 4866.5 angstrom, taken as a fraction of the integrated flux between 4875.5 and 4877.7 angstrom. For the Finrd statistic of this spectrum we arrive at 1.8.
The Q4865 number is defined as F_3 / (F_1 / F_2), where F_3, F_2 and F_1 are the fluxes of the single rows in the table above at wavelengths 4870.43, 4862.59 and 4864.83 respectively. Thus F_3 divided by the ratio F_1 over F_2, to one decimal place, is 7.7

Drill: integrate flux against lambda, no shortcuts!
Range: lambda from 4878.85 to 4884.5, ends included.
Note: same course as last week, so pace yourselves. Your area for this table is 48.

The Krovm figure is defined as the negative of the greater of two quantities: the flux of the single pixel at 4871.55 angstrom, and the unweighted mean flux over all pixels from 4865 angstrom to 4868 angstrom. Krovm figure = -7.99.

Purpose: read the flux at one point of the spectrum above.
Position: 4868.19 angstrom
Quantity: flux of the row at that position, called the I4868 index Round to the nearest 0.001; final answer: 8.007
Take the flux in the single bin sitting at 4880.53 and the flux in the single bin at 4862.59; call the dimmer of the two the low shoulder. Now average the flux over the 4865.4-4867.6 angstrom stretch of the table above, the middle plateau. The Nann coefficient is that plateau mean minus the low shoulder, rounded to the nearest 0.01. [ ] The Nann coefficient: 0.50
